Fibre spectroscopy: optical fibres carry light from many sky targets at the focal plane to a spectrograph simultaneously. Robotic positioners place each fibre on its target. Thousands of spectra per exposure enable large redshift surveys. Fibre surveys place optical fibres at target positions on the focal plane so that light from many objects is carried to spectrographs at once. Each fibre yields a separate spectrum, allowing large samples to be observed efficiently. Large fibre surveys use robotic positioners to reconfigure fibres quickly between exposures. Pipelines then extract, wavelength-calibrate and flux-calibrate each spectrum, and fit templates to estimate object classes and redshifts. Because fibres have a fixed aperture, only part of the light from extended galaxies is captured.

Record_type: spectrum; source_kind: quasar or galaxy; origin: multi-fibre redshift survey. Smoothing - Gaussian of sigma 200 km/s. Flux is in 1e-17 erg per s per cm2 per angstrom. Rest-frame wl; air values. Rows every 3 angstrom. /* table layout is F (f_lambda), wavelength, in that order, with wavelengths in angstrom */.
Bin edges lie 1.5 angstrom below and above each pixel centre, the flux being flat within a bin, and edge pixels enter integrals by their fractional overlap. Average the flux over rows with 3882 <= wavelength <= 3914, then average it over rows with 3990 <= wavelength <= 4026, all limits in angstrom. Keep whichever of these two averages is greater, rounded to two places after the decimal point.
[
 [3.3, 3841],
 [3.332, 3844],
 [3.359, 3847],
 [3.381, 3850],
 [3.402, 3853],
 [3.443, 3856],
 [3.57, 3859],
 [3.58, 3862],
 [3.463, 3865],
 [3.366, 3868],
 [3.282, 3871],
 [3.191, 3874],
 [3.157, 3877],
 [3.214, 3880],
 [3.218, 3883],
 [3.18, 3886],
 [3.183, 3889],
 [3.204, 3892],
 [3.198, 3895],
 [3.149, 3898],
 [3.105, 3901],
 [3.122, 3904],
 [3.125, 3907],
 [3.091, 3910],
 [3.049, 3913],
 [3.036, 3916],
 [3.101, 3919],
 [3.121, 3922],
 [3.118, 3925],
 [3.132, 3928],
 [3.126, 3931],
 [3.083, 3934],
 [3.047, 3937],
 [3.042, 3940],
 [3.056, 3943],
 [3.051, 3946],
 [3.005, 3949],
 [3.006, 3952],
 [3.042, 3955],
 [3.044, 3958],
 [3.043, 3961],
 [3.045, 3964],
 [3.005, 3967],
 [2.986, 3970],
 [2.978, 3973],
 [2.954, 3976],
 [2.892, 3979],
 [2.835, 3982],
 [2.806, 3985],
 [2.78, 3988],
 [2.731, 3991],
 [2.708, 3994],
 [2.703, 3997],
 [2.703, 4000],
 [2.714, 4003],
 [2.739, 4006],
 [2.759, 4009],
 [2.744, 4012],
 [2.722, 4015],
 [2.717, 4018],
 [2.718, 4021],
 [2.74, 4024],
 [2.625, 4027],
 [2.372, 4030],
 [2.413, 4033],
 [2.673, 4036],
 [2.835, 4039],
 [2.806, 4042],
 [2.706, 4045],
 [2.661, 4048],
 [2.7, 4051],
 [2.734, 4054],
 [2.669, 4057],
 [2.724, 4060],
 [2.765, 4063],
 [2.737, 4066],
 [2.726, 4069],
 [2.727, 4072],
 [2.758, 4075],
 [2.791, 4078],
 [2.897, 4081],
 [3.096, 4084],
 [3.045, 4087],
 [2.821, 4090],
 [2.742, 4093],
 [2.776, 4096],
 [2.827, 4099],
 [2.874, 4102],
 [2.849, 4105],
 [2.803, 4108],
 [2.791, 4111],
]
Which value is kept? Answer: 3.15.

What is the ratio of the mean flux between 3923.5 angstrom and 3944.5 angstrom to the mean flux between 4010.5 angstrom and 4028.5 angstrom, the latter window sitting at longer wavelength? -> 1.14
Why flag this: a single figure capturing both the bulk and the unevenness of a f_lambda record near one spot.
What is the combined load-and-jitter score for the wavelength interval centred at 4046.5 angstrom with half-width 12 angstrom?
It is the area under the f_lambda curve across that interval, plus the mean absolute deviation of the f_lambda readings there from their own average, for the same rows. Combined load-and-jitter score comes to 65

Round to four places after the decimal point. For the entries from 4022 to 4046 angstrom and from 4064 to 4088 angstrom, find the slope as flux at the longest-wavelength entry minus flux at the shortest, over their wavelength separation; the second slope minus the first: 0.0163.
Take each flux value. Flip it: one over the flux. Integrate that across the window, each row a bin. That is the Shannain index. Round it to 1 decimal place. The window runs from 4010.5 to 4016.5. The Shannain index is 2.2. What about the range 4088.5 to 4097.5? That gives 3.2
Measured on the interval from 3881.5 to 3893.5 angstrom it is 3.8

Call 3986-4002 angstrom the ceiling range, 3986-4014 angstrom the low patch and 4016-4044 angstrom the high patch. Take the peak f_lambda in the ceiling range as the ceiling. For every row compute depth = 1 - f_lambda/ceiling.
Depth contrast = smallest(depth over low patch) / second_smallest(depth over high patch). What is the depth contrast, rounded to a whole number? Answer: 0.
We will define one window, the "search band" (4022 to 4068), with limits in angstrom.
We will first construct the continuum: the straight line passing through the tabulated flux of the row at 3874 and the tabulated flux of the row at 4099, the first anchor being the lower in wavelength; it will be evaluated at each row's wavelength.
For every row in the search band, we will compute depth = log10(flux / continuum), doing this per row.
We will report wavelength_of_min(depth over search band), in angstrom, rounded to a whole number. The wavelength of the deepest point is 4030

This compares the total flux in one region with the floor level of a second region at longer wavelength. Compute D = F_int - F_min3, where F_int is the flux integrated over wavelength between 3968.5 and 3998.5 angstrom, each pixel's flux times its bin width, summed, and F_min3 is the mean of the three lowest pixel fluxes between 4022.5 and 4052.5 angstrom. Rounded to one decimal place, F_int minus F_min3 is 82.6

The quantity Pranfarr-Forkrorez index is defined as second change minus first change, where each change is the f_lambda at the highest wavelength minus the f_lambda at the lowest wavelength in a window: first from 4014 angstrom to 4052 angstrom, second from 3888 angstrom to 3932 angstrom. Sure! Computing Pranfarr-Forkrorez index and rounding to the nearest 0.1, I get 0.0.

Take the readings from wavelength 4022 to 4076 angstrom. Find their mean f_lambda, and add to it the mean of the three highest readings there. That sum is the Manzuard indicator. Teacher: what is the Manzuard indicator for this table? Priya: 5.5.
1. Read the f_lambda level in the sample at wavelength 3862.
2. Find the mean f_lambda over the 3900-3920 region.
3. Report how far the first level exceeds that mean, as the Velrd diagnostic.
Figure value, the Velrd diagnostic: 0.49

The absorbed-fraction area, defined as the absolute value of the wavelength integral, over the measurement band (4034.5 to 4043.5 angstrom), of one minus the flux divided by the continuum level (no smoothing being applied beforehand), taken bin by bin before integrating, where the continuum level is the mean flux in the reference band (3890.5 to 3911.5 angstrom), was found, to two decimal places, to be 1.06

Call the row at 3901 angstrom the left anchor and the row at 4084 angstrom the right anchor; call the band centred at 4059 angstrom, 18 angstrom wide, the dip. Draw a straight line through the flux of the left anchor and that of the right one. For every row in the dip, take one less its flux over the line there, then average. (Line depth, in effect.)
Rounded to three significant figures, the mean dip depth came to 0.121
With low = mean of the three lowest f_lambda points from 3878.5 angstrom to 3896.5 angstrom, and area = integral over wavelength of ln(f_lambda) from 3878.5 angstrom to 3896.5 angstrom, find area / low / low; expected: 2.1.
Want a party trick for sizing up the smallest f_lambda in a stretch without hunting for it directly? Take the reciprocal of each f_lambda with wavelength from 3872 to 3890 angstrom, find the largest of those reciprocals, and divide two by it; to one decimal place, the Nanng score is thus 6.3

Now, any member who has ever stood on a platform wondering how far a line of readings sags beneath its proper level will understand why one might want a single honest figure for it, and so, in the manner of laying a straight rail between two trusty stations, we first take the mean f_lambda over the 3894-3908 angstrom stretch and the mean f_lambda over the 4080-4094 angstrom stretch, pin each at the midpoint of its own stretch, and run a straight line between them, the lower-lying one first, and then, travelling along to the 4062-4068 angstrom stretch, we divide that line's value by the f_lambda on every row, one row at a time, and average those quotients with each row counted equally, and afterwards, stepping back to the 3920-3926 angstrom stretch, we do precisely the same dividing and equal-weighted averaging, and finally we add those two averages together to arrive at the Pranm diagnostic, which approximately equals 2.07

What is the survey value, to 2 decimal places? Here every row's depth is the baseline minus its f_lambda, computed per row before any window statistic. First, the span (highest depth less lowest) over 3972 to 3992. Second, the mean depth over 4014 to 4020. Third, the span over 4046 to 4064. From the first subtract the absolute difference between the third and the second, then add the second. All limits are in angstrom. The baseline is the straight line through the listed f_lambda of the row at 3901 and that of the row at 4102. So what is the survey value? 0.35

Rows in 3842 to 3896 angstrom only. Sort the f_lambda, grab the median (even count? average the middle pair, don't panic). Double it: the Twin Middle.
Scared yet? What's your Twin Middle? 6.6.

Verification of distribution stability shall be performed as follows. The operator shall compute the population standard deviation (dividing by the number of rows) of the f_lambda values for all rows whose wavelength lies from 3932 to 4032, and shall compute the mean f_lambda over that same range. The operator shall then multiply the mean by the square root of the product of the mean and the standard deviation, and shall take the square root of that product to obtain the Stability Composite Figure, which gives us 1.41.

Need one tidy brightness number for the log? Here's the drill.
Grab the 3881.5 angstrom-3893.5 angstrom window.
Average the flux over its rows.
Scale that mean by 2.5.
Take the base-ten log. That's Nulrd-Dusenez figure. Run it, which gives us 0.90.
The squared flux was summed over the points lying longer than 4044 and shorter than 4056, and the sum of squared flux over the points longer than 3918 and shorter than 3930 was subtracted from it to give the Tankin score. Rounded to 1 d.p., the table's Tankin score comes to -9.7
